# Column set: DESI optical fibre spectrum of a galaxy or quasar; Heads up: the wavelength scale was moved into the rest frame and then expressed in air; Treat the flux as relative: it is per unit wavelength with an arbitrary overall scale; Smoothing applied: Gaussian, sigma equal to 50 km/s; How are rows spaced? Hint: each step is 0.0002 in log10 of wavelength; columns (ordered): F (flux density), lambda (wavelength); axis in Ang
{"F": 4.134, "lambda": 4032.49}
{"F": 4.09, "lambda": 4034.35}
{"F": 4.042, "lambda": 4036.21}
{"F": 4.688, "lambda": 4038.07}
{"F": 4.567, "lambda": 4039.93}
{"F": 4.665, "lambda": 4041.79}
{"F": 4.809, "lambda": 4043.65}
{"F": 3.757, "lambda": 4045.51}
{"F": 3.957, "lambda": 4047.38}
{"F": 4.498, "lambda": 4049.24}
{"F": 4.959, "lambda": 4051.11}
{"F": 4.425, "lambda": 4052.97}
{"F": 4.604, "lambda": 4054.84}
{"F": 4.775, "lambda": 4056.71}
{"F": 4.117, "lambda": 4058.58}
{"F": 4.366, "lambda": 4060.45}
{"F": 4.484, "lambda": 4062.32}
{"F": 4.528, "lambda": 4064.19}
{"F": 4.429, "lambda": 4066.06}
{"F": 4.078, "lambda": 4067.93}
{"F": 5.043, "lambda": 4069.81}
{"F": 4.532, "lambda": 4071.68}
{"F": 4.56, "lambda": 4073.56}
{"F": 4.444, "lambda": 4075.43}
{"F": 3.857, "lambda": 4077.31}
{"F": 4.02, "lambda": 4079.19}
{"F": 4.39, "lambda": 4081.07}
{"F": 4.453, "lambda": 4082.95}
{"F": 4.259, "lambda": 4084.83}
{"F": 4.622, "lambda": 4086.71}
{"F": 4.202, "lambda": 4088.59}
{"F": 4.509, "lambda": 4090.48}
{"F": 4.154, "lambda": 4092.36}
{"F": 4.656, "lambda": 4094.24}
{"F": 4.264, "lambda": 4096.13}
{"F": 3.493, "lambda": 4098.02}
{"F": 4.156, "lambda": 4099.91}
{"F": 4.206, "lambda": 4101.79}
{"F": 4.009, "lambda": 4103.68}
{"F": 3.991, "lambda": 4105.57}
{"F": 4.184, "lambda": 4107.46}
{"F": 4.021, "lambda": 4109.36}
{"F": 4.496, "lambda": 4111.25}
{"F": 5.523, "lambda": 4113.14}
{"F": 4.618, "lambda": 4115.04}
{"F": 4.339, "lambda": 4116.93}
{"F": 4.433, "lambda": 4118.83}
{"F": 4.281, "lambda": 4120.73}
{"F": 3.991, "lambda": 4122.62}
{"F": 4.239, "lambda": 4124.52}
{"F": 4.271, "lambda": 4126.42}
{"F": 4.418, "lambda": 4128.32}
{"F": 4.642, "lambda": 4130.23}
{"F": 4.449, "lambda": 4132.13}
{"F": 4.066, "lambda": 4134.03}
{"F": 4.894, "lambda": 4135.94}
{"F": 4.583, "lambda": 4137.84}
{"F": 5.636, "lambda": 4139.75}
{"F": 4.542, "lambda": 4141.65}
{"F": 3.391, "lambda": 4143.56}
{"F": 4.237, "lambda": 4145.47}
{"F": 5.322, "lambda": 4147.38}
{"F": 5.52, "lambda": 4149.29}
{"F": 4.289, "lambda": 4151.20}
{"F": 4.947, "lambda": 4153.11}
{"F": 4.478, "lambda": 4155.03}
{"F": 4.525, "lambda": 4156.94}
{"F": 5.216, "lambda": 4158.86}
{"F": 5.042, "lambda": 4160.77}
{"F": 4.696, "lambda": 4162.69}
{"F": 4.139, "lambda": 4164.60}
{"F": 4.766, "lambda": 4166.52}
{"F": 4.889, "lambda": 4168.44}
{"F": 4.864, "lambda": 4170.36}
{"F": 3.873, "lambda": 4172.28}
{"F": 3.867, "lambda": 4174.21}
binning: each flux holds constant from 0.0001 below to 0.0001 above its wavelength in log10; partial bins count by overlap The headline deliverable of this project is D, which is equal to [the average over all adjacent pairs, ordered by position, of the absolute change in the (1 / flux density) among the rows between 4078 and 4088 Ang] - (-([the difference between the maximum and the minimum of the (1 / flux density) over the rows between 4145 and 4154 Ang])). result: 0.068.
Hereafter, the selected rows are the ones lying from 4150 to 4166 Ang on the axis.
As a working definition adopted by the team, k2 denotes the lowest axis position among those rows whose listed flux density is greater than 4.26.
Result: 4151.20 Ang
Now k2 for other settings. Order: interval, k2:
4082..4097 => 4082.95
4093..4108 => 4094.24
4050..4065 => 4051.11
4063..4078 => 4064.19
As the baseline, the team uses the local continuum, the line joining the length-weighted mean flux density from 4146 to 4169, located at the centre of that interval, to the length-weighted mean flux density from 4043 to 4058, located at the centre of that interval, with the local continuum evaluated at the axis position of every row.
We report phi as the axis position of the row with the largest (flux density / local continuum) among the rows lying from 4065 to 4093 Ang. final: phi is 4069.81 Ang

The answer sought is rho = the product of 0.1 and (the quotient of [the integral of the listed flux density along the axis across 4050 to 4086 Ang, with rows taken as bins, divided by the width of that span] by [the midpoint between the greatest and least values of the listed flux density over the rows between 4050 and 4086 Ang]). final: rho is 0.0998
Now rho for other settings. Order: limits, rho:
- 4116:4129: 0.1016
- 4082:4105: 0.1042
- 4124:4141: 0.0945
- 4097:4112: 0.1018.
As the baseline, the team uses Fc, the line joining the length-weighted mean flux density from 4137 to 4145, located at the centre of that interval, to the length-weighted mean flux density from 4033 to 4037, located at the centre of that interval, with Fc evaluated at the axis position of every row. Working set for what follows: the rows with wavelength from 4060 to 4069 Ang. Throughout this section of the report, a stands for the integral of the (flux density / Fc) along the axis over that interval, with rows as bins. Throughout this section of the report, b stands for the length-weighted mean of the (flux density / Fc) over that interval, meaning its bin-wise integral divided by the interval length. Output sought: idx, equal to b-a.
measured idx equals -8.4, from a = 9.4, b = 1.05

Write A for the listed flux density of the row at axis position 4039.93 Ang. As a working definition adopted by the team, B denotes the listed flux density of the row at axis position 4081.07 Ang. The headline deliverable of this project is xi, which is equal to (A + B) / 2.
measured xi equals 4.5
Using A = 4.567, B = 4.39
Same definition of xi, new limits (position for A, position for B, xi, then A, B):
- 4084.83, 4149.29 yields 4.9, 4.259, 5.52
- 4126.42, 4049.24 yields 4.4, 4.271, 4.498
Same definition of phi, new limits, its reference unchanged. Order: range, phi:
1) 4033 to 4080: 4069.81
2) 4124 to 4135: 4130.23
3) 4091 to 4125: 4113.14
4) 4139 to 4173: 4139.75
